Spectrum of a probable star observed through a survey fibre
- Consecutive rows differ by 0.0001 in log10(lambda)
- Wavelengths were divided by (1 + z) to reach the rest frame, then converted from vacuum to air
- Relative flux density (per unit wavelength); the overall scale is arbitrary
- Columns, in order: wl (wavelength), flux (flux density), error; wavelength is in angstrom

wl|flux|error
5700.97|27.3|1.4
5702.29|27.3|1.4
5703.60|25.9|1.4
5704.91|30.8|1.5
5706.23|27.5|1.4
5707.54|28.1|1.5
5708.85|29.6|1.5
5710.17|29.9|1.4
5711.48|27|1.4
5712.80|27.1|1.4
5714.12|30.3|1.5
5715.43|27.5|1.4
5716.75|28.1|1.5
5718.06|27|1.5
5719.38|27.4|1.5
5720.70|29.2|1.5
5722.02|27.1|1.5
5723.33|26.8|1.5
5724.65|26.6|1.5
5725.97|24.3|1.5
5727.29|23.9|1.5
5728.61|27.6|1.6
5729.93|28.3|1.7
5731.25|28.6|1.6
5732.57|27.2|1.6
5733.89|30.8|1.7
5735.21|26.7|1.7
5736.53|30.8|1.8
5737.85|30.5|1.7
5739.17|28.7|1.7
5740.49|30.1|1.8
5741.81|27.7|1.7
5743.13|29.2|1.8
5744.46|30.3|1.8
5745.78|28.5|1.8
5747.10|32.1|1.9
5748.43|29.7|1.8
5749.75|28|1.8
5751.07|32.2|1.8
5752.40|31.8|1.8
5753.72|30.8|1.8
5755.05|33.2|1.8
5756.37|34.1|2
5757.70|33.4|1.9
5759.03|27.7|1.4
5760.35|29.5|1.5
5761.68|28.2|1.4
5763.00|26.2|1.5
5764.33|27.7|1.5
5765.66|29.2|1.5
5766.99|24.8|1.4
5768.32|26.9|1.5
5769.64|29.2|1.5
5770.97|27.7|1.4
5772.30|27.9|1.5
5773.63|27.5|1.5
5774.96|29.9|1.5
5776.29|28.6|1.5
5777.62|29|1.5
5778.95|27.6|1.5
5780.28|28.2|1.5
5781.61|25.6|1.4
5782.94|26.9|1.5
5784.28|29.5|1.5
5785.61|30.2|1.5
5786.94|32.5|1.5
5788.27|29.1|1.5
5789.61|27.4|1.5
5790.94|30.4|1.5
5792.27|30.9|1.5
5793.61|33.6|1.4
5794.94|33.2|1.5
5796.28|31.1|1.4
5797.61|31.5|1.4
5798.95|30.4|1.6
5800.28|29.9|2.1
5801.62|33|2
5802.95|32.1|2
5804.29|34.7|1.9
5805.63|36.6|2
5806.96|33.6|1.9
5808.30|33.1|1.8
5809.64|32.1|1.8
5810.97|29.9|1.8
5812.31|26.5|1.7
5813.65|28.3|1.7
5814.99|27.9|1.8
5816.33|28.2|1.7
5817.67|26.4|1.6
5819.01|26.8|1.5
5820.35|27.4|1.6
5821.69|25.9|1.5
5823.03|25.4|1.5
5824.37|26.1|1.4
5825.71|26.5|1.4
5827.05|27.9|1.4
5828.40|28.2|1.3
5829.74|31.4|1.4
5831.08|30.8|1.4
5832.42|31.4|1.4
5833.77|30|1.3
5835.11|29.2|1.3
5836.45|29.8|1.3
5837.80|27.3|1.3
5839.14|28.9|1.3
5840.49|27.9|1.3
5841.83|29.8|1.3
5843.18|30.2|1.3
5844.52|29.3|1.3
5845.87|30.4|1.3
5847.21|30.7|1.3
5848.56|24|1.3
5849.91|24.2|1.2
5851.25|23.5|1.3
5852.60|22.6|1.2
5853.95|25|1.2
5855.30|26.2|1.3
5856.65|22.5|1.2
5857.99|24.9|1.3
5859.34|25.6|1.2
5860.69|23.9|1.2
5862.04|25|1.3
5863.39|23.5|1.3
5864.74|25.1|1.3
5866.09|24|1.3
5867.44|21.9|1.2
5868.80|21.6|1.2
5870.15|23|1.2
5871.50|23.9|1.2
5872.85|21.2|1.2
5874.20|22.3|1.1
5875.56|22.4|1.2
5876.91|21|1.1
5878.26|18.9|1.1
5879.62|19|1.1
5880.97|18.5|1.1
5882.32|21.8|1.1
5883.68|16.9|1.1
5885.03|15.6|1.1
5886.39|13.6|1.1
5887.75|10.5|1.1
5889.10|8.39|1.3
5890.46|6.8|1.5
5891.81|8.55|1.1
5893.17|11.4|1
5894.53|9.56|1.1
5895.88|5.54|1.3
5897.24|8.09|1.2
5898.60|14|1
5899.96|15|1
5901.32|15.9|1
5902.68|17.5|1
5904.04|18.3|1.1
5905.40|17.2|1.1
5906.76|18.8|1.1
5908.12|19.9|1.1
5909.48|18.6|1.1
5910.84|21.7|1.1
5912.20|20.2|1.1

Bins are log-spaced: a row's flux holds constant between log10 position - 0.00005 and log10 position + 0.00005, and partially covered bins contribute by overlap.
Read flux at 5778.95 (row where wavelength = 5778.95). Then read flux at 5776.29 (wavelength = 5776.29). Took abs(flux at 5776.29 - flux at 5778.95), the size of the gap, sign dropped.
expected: 1.0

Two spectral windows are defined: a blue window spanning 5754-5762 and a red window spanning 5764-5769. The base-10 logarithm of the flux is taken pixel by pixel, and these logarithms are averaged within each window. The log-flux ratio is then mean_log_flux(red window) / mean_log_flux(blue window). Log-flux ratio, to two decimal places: 0.96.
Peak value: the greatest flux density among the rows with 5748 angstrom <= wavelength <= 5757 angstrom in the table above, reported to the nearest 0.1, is 34.1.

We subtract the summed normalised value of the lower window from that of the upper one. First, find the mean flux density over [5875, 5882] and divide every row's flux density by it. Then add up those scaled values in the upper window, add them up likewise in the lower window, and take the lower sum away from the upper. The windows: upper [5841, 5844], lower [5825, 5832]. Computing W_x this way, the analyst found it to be -4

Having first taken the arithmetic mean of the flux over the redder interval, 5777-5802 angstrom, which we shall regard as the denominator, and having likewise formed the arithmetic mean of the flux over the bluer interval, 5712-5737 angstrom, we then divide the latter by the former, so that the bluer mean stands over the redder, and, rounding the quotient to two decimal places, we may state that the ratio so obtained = 0.92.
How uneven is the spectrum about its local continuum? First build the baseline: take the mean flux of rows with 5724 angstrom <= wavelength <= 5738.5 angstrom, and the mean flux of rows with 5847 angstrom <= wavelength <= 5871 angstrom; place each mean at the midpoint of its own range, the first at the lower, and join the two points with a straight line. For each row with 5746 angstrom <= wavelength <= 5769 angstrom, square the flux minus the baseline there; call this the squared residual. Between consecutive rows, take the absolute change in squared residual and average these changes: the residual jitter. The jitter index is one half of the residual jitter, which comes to 5.2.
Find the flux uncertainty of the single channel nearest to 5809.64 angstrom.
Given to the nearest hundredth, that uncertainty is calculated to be 1.80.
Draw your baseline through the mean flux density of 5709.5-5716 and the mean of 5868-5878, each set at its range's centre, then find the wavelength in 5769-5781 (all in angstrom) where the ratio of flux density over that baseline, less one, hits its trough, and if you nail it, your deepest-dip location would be 5773.63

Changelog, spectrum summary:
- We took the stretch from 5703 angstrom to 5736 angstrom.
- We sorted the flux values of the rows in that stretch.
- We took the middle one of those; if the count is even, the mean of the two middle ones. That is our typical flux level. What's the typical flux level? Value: 27.5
